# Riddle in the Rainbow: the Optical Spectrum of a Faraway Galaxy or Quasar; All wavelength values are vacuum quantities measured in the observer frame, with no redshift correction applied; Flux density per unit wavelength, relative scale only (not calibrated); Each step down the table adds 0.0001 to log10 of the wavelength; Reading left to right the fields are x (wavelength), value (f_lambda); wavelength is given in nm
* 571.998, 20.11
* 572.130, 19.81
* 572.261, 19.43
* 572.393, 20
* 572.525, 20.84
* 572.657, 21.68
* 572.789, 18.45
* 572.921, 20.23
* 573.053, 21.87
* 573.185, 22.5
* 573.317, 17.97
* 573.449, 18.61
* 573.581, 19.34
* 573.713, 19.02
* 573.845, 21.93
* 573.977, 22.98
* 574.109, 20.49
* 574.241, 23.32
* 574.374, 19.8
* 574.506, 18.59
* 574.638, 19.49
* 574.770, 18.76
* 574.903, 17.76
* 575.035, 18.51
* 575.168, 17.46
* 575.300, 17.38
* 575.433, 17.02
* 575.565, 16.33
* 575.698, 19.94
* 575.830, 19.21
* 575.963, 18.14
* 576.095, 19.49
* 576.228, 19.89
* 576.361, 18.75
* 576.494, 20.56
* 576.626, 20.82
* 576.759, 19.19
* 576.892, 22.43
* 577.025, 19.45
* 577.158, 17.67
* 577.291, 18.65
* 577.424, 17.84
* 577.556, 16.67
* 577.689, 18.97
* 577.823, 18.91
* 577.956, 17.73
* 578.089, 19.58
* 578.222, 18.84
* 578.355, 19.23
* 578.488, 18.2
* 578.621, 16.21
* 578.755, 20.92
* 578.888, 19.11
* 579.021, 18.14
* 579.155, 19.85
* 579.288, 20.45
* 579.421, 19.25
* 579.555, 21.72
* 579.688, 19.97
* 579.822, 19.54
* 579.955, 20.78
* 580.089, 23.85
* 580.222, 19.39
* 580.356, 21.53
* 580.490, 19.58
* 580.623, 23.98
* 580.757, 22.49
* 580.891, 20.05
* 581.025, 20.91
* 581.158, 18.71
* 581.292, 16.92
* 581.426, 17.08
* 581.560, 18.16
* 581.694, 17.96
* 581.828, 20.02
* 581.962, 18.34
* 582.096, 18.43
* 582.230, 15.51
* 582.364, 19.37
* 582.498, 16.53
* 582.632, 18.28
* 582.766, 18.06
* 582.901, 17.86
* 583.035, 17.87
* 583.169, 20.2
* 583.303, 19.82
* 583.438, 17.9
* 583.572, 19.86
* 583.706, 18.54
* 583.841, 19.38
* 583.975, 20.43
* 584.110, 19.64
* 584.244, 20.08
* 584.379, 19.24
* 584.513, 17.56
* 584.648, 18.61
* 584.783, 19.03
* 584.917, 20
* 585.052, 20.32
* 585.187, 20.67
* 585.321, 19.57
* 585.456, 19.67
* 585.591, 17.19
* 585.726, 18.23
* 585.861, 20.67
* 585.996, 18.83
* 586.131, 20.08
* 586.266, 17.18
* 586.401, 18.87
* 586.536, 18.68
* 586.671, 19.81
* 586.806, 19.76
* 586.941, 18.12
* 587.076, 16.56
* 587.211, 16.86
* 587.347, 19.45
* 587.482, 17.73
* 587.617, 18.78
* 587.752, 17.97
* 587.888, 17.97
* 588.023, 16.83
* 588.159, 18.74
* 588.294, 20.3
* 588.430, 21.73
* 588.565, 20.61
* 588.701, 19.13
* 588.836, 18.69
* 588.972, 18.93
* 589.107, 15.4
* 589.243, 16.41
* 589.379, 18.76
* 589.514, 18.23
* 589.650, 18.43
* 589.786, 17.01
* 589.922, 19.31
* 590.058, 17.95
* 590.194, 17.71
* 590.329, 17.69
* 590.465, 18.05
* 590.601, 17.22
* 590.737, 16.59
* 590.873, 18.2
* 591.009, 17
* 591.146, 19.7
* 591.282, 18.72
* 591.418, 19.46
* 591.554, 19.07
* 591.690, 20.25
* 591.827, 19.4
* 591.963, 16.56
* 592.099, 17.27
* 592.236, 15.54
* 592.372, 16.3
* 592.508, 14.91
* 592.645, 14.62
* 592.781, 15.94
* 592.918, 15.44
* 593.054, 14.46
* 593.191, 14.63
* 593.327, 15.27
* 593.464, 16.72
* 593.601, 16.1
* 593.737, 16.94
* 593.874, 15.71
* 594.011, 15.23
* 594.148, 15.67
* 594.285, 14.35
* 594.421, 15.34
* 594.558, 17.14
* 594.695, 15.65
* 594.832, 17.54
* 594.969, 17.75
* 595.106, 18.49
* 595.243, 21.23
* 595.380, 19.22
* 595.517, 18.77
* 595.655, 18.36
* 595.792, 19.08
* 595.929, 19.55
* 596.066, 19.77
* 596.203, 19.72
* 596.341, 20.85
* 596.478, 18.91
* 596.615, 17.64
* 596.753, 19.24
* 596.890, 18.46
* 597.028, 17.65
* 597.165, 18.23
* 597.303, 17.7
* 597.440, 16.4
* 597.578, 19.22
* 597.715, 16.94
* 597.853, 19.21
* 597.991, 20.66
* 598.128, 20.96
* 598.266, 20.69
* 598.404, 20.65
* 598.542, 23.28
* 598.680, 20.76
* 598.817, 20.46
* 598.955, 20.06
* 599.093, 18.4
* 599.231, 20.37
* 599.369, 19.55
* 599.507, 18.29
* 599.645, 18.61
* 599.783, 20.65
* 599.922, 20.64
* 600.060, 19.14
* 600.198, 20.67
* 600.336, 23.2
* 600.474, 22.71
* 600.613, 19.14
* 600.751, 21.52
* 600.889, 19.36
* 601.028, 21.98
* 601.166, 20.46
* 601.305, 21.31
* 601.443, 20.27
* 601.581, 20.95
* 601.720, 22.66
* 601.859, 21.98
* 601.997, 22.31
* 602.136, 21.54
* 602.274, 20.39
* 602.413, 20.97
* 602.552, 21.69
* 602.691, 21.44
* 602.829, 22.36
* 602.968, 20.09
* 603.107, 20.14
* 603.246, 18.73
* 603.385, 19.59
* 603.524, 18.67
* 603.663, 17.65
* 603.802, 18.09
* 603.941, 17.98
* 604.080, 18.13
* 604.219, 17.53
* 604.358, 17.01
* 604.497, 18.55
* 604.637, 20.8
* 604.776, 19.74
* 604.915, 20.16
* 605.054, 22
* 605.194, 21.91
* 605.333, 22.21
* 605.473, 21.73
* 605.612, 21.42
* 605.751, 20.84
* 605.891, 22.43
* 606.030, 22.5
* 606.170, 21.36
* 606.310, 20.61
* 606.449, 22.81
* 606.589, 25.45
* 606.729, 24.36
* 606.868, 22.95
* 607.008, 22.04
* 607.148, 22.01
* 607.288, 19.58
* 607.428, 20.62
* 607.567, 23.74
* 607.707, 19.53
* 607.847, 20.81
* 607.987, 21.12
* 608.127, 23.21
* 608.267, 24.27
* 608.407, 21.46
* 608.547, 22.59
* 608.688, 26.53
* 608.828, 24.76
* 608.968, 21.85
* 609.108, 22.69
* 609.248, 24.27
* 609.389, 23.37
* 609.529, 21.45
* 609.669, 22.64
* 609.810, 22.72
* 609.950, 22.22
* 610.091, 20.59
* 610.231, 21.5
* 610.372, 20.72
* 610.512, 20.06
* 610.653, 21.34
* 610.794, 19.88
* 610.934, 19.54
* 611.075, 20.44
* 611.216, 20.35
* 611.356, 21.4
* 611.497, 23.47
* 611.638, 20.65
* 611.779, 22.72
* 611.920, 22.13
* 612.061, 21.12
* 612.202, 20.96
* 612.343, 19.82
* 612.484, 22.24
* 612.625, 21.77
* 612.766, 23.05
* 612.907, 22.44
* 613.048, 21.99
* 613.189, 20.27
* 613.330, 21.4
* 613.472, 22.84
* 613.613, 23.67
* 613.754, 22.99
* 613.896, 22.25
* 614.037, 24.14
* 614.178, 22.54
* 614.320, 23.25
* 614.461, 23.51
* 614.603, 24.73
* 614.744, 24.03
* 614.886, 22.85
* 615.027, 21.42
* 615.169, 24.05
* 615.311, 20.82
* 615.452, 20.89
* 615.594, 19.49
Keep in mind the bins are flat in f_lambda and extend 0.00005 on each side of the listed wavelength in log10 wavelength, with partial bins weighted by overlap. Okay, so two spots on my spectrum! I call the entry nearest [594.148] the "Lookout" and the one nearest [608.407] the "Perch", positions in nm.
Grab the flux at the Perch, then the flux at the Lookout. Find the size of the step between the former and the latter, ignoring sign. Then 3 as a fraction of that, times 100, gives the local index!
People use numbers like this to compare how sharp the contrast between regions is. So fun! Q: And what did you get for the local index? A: 52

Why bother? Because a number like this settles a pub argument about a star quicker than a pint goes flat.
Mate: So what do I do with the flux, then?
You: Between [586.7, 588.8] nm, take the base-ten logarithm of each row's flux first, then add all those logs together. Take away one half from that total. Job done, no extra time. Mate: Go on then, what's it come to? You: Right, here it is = 18.6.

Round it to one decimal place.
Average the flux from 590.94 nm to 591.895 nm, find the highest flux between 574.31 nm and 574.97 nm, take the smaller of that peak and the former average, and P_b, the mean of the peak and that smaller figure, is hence 19.4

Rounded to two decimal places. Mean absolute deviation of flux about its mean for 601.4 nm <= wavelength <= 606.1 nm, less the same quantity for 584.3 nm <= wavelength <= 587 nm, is 0.54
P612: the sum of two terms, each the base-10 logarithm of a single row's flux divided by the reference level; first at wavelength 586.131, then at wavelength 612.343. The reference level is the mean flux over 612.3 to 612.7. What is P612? -0.06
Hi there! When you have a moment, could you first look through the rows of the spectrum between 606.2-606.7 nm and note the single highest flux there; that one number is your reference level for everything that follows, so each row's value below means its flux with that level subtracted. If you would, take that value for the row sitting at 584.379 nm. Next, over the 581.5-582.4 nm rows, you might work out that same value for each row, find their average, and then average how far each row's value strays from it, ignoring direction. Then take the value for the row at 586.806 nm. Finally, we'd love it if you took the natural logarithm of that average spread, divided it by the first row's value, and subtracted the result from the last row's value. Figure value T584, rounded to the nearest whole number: -6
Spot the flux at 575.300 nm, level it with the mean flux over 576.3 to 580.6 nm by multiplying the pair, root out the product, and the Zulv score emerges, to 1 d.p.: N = 18.4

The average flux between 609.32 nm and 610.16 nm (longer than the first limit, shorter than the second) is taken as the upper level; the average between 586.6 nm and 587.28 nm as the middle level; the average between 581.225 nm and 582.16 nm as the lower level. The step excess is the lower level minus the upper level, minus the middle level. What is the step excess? -22.3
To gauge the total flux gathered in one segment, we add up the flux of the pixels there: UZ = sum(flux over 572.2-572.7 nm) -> 82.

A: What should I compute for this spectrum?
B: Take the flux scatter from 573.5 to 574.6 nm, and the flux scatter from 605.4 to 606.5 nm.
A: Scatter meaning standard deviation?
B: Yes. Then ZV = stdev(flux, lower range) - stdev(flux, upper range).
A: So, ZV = 1.0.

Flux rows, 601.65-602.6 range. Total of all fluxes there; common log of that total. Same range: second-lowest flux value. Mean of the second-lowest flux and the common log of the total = 11.6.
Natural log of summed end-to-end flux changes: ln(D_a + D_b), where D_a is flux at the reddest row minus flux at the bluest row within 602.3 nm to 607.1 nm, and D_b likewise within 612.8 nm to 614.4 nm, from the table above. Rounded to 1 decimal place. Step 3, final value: 0.6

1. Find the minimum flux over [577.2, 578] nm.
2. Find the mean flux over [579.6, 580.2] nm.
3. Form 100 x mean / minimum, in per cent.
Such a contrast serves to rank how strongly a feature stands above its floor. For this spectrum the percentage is 126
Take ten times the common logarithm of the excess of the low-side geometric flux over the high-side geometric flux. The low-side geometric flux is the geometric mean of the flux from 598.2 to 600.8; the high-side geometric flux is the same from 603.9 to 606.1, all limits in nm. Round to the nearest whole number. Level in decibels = -7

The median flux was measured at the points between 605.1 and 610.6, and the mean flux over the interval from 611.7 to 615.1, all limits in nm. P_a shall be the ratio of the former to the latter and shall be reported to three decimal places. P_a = 0.983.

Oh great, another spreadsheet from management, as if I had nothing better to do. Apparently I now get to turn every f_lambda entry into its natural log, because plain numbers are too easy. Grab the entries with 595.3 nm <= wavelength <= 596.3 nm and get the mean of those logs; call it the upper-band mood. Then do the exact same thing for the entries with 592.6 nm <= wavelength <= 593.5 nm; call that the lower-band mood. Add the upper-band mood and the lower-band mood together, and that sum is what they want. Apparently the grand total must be 5.68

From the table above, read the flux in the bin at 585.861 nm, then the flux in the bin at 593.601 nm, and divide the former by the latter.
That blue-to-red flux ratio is 1.28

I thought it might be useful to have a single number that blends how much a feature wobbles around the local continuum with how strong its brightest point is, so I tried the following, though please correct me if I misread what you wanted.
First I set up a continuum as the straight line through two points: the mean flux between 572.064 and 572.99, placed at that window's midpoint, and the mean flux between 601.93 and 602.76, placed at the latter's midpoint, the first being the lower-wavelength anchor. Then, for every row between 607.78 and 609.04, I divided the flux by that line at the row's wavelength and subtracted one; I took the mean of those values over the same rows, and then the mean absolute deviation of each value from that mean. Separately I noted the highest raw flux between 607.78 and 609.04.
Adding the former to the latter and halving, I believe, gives 13.3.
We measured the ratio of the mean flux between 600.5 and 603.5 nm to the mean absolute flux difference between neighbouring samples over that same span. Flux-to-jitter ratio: 18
